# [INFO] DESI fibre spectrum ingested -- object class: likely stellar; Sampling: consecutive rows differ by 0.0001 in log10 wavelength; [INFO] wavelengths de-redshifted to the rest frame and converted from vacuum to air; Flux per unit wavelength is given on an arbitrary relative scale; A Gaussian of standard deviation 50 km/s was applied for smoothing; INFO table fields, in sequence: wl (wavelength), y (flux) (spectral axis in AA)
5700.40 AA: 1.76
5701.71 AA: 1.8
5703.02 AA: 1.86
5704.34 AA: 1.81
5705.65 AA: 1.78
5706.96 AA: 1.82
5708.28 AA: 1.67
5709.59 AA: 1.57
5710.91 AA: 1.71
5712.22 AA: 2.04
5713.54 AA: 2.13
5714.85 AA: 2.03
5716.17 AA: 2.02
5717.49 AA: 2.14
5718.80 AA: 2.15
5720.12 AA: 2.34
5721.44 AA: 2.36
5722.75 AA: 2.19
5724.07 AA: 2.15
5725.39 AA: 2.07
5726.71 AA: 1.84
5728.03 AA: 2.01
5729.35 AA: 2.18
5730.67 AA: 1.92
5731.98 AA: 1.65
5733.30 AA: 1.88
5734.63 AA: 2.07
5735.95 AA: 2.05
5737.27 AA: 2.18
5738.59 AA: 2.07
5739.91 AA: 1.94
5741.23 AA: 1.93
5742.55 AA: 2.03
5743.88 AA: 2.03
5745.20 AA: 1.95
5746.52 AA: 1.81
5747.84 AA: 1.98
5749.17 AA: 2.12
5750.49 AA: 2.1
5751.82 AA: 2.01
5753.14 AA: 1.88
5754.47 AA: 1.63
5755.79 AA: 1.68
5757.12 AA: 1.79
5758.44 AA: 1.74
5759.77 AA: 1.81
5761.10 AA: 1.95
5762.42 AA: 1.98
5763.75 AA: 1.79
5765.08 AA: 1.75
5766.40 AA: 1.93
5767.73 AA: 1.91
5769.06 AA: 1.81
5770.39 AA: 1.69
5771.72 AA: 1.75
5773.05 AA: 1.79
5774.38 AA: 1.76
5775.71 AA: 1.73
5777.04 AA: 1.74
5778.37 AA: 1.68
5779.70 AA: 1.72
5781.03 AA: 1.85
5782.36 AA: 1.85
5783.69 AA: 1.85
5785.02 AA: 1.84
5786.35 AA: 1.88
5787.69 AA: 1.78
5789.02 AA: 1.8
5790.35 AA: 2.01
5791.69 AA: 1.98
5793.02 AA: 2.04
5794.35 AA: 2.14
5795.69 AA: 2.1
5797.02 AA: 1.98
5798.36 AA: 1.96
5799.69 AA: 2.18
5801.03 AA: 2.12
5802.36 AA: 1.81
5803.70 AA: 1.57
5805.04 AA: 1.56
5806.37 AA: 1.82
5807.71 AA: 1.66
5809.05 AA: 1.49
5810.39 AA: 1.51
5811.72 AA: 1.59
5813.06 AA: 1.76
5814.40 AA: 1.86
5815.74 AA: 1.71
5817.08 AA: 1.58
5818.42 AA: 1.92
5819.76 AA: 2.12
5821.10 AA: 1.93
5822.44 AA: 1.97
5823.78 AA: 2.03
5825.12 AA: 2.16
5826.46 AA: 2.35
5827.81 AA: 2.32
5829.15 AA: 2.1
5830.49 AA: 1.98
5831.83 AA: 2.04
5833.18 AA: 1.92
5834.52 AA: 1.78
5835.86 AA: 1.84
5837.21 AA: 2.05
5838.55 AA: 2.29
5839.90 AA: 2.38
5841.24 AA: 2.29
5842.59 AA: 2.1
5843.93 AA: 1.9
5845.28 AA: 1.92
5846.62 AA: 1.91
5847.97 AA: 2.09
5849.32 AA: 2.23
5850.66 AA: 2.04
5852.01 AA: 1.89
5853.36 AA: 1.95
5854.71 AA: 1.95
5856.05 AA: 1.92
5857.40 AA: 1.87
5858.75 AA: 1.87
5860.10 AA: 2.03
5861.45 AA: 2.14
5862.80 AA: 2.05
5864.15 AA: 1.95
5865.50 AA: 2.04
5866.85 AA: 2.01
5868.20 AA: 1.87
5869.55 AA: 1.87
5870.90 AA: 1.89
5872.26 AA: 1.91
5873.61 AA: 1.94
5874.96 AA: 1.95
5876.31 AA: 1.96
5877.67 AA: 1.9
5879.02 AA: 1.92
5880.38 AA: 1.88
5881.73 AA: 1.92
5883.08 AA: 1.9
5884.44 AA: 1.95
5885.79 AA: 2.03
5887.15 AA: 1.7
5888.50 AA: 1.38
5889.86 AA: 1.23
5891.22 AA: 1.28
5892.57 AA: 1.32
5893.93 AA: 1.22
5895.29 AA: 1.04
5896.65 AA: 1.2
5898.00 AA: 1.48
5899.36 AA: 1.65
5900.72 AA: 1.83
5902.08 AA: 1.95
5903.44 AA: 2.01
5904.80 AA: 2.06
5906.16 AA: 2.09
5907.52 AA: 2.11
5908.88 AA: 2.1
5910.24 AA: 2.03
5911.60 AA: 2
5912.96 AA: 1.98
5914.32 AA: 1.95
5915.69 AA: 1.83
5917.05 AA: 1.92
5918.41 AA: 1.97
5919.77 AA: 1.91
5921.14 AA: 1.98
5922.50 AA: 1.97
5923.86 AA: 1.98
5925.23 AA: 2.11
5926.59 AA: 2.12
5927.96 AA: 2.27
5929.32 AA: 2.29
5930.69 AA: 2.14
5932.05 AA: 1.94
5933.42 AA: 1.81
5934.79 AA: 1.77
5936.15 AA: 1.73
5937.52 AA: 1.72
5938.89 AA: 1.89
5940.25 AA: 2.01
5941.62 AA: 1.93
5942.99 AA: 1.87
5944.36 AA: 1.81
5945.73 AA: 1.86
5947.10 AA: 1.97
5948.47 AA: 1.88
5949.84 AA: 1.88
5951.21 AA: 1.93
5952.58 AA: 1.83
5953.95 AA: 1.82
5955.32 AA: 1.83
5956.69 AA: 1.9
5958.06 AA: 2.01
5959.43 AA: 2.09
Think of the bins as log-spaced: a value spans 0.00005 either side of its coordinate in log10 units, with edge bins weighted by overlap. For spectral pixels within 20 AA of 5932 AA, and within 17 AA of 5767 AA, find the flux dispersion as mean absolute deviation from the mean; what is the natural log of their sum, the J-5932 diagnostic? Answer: -1.7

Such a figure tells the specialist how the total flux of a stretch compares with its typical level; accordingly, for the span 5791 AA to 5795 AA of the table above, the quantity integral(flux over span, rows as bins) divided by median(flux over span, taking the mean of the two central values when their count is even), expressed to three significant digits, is 4.03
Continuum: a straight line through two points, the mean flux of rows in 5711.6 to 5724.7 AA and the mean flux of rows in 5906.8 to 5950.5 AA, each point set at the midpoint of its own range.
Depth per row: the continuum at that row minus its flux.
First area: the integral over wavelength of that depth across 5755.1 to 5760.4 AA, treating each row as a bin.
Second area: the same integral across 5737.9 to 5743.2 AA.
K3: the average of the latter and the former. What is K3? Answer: 1.3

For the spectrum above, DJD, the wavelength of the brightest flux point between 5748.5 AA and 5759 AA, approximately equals 5749.17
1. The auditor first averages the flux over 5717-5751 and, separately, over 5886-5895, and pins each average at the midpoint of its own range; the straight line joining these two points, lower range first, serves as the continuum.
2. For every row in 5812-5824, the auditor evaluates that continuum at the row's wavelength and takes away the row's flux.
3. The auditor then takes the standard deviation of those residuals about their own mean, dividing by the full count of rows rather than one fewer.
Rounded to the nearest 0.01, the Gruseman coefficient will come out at 0.17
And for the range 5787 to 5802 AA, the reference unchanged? 0.14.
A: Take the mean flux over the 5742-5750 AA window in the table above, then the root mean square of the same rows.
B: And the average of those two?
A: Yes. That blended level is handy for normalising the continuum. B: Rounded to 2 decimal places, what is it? 1.99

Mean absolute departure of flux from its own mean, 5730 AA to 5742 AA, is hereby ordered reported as 0.11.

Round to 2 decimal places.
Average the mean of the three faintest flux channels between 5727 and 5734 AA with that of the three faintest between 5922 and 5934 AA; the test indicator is 1.86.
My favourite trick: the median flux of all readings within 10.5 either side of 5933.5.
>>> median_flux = 1.94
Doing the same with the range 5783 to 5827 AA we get 1.88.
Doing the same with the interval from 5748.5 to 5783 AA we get 1.79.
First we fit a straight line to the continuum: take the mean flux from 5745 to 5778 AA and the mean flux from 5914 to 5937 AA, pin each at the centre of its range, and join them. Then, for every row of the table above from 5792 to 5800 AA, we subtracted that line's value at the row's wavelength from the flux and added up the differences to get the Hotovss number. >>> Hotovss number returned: 1.2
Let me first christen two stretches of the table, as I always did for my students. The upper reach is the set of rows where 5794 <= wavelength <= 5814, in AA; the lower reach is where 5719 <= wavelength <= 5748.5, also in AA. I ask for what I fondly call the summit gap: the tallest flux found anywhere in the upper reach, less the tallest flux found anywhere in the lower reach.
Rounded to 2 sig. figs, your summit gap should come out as -0.18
